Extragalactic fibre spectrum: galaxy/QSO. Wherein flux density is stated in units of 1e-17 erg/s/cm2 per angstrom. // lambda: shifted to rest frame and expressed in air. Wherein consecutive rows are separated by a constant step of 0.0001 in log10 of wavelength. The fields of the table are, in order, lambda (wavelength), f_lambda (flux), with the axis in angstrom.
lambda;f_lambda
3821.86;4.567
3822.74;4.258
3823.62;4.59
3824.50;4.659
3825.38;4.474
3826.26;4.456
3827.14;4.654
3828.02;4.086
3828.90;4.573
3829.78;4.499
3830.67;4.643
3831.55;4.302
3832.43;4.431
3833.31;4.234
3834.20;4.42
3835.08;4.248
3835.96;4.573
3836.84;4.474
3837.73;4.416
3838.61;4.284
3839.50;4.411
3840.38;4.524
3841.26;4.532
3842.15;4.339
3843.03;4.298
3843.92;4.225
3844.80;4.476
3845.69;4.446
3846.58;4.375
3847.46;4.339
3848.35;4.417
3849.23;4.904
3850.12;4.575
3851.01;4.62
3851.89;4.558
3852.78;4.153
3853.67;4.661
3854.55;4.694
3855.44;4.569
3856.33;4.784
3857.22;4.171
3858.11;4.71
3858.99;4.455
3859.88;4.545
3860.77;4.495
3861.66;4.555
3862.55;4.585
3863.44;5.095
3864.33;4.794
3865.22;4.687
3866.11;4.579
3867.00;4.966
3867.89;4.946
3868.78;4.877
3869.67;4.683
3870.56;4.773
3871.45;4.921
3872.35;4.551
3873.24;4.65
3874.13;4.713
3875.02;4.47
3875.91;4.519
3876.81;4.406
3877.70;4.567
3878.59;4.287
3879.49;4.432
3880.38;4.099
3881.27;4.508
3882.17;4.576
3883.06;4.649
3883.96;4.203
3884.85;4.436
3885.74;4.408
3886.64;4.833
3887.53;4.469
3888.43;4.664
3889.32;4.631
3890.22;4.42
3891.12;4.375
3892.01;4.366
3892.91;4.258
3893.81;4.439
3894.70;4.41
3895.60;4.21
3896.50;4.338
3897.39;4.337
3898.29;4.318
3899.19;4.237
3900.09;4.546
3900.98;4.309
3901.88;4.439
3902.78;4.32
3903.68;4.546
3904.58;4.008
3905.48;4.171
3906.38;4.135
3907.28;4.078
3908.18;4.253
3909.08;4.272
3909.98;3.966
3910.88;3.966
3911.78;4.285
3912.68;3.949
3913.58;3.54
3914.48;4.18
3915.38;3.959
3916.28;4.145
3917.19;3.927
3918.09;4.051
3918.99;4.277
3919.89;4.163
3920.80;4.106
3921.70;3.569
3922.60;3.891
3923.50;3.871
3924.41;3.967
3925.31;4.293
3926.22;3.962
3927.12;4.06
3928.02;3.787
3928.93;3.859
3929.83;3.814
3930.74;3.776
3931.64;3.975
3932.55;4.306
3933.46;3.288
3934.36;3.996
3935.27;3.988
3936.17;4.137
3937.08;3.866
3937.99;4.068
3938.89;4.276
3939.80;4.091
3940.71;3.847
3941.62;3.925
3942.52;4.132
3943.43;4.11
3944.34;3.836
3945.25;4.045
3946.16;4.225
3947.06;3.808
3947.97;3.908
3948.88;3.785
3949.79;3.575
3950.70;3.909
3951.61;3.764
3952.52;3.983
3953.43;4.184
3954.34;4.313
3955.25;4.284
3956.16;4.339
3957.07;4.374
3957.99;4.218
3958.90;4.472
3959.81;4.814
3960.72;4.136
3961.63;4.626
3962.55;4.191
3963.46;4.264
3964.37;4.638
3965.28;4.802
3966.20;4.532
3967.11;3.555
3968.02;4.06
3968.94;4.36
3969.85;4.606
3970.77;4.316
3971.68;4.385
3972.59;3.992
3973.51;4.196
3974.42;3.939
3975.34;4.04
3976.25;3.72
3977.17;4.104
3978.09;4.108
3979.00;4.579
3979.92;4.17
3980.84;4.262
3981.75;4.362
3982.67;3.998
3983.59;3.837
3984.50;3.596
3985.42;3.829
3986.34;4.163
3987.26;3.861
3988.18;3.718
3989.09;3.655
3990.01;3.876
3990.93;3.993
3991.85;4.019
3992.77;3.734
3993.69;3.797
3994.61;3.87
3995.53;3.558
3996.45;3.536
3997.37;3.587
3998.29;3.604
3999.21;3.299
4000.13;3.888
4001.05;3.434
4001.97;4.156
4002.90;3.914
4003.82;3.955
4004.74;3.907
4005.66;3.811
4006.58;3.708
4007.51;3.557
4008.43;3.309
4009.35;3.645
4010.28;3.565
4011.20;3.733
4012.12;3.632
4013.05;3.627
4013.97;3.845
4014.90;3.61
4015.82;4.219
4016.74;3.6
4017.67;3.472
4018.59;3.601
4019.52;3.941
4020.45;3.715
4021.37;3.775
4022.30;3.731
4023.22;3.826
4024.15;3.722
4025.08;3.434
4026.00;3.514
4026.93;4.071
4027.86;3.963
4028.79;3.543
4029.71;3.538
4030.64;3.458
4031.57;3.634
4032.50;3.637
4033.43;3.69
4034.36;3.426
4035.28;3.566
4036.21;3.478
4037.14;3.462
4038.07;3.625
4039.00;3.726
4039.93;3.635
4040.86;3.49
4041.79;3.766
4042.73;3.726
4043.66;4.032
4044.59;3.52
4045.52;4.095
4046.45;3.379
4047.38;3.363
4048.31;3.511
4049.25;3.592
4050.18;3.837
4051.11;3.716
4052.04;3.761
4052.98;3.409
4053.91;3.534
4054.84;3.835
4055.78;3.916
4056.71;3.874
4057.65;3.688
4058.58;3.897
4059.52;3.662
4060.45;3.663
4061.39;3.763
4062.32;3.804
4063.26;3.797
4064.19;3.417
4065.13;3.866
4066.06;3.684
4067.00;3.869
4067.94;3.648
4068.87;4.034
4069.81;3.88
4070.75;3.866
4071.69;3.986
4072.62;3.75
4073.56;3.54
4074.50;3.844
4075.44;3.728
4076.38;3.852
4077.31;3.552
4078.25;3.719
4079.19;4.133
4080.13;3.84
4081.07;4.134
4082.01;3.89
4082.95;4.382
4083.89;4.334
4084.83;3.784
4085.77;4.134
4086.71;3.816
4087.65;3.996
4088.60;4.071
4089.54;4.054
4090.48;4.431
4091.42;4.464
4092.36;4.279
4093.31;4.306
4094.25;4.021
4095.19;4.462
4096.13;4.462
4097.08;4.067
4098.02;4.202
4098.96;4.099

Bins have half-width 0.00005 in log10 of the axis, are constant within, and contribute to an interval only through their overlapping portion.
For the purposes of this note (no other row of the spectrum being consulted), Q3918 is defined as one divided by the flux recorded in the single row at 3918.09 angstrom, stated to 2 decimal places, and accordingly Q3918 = 0.25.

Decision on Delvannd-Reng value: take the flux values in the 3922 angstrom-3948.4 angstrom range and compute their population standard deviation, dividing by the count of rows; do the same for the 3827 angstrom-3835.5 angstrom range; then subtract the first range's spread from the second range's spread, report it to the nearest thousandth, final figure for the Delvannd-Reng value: -0.020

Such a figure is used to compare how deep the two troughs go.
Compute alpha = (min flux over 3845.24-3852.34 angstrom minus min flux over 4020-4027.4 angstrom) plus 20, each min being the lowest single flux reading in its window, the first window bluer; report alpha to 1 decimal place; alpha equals 20.9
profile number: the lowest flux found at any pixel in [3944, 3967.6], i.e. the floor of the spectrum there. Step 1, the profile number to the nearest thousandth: 3.555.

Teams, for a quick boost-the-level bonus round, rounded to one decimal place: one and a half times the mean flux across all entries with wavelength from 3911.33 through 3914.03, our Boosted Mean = 5.9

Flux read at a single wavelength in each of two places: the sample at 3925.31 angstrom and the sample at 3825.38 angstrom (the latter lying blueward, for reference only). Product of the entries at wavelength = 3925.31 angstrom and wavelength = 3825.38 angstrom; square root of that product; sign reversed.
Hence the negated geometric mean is -4.38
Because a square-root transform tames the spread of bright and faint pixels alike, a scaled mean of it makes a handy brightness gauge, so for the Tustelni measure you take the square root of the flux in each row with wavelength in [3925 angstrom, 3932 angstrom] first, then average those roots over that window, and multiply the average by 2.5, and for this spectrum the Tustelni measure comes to 4.96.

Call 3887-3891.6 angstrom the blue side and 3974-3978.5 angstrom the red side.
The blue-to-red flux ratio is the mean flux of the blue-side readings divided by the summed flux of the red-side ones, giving 0.23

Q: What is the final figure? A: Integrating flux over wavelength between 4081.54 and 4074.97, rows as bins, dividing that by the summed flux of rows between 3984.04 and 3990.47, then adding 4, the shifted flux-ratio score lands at 4.95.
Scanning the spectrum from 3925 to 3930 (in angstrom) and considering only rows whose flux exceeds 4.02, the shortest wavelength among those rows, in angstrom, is 3925.31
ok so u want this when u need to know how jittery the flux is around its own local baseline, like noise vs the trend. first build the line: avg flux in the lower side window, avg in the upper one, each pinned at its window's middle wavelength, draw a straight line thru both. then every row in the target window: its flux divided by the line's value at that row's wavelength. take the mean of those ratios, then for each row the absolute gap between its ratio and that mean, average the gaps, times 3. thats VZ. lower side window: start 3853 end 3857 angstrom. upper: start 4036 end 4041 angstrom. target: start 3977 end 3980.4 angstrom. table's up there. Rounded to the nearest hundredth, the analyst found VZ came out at 0.13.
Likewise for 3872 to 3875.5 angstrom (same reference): 0.06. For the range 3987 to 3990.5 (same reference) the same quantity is 0.07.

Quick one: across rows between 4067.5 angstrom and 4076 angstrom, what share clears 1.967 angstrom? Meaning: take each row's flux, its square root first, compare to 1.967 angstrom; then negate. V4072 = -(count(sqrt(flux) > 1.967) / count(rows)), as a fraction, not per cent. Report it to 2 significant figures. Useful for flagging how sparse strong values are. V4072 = -0.33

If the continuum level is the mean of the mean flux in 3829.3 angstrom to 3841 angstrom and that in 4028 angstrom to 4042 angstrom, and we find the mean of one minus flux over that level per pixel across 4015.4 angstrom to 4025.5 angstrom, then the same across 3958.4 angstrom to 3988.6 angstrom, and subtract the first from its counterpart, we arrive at -0.11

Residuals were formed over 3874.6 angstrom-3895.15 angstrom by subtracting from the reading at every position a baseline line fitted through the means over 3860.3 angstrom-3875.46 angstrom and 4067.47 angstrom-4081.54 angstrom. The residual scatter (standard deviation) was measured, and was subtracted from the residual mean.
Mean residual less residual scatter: -0.36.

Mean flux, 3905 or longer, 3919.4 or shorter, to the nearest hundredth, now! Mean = 4.07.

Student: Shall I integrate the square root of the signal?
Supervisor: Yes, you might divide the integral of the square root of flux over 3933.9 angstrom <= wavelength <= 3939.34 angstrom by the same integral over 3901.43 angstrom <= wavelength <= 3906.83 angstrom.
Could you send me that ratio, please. 0.98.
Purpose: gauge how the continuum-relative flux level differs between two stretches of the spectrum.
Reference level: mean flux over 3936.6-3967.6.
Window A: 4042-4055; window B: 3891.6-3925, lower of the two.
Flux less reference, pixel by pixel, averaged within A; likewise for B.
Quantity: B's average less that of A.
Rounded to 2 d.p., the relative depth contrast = 0.49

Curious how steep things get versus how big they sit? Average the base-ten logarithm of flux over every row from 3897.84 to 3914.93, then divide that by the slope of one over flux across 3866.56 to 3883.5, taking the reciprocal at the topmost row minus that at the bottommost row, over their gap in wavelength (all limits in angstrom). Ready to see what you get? 726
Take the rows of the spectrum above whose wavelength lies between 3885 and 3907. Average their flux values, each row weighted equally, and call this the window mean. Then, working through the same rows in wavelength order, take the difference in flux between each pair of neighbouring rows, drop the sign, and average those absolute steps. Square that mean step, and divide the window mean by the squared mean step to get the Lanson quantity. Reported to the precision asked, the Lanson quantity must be 162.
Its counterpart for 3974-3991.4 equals 78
